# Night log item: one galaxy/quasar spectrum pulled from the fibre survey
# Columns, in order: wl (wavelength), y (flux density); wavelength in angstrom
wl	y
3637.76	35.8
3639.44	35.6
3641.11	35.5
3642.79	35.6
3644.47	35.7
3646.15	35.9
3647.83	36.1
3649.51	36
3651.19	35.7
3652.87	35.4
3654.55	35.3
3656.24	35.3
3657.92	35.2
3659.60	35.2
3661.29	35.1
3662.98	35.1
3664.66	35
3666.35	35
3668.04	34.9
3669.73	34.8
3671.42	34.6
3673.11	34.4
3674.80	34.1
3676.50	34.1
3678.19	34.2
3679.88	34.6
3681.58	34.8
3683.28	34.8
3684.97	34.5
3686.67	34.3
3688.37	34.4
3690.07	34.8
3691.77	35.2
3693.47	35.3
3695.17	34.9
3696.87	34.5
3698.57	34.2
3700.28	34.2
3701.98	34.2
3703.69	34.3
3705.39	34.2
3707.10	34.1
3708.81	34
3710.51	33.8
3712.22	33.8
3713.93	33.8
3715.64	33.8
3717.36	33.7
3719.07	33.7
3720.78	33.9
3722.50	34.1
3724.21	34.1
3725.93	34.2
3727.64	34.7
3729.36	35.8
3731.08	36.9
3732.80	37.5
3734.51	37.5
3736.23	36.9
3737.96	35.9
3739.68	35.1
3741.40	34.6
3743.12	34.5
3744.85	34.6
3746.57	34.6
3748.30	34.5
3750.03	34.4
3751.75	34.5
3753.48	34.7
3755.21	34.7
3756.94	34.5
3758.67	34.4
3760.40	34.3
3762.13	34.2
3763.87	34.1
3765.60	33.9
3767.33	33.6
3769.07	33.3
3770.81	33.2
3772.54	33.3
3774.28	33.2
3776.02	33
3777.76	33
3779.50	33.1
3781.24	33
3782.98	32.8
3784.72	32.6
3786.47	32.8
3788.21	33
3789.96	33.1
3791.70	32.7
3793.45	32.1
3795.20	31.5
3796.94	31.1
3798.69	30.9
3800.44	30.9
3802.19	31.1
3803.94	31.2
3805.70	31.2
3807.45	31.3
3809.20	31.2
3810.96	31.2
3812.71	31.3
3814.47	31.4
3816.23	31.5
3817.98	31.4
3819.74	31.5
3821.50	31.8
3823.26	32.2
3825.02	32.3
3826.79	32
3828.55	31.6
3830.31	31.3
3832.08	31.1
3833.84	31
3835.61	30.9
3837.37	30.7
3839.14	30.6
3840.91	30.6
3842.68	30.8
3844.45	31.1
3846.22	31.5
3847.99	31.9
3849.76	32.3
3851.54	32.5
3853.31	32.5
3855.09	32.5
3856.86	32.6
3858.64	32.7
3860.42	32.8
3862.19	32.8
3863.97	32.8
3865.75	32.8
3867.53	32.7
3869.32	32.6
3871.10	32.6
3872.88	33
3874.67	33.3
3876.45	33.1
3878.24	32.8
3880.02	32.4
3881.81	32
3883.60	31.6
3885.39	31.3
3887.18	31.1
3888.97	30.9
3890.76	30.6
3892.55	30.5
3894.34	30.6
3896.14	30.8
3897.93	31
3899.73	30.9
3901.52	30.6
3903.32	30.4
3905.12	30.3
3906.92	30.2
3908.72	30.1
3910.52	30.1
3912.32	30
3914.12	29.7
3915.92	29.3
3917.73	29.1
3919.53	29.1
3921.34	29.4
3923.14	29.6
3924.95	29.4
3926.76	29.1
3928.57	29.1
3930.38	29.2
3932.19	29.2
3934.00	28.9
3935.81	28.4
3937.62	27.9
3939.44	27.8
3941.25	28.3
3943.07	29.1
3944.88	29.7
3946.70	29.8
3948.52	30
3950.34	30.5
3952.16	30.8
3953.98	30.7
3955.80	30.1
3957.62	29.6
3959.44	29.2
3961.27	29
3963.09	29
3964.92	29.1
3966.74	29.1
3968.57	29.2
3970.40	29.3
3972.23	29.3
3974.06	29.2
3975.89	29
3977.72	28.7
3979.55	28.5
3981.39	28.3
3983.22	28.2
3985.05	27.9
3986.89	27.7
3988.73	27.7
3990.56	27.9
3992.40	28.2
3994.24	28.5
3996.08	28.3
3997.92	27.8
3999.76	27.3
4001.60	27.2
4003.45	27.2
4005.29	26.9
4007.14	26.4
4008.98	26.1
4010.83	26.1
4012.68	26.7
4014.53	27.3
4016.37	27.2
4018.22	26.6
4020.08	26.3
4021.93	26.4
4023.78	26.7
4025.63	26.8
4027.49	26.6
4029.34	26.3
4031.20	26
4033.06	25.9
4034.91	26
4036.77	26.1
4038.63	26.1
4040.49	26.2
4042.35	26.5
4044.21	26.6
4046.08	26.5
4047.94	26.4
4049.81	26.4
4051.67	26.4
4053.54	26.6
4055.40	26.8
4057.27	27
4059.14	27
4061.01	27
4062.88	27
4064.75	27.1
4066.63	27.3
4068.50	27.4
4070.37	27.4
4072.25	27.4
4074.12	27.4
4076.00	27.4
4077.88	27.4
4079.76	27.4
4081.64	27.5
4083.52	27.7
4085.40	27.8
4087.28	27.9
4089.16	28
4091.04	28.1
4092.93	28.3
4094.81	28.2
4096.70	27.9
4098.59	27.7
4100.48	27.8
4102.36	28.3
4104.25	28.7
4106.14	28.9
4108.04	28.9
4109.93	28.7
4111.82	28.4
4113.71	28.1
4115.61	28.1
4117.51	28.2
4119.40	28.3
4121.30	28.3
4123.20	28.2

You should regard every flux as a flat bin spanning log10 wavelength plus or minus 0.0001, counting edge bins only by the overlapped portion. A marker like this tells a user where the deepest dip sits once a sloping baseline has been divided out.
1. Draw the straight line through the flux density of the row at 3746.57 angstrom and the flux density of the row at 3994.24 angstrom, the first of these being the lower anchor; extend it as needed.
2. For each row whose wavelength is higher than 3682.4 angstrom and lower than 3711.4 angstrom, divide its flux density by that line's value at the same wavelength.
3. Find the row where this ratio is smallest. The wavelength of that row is 3686.67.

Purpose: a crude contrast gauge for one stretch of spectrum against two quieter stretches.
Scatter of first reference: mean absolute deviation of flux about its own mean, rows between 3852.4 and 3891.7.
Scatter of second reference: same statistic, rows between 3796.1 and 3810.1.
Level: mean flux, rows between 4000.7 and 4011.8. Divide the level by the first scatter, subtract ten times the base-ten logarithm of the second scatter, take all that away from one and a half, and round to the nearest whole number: -53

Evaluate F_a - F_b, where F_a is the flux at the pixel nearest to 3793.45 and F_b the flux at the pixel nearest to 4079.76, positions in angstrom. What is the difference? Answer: 4.7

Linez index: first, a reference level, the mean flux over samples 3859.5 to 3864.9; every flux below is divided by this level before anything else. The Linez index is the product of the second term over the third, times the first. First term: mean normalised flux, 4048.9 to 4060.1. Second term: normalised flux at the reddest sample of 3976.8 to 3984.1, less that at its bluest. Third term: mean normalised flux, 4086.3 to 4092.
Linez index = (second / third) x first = -0.015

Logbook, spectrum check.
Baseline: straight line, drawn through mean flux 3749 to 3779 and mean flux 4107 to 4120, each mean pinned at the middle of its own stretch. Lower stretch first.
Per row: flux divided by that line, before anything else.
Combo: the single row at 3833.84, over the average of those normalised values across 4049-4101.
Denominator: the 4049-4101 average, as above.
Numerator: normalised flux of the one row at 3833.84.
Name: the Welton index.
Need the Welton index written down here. 1.00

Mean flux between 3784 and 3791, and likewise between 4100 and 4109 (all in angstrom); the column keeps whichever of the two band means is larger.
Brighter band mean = 32.9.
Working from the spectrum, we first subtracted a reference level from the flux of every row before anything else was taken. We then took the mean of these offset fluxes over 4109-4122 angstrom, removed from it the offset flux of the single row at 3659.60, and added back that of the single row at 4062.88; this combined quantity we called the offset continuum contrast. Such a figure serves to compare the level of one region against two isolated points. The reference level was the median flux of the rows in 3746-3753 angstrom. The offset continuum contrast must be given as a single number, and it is -14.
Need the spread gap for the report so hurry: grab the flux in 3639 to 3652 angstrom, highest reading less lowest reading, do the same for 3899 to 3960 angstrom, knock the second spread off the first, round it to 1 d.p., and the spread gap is -2.5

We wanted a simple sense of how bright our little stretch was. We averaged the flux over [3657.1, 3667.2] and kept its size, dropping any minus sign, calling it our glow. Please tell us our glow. 35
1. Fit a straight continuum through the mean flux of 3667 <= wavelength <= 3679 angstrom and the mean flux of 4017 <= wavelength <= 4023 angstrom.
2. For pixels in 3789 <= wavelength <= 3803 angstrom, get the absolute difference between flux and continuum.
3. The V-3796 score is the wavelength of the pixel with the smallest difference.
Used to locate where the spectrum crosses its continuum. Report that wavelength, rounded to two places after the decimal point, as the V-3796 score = 3795.20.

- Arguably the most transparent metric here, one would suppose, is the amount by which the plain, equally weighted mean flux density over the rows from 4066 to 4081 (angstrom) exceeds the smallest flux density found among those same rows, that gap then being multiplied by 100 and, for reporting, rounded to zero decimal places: 9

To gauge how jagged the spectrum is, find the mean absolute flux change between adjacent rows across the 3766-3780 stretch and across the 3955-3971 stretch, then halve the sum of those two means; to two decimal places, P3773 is 0.15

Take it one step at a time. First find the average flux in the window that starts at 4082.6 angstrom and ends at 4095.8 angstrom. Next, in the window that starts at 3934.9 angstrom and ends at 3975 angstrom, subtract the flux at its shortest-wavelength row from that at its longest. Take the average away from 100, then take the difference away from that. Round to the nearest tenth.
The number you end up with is 71.2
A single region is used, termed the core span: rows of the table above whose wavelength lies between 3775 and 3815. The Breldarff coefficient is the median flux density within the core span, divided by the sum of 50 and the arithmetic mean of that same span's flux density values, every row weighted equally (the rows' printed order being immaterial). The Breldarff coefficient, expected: 0.384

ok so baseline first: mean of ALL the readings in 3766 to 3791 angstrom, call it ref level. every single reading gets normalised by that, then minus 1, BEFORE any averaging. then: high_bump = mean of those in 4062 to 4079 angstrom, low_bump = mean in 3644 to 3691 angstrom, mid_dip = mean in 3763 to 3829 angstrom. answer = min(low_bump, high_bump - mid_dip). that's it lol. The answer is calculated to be -0.15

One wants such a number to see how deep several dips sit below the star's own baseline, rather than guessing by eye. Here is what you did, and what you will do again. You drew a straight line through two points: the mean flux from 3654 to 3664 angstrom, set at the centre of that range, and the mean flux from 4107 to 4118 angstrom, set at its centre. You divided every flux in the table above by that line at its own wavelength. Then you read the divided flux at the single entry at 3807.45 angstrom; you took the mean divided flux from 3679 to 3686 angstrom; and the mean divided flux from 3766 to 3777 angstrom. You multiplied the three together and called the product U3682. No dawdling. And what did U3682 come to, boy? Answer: 0.94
